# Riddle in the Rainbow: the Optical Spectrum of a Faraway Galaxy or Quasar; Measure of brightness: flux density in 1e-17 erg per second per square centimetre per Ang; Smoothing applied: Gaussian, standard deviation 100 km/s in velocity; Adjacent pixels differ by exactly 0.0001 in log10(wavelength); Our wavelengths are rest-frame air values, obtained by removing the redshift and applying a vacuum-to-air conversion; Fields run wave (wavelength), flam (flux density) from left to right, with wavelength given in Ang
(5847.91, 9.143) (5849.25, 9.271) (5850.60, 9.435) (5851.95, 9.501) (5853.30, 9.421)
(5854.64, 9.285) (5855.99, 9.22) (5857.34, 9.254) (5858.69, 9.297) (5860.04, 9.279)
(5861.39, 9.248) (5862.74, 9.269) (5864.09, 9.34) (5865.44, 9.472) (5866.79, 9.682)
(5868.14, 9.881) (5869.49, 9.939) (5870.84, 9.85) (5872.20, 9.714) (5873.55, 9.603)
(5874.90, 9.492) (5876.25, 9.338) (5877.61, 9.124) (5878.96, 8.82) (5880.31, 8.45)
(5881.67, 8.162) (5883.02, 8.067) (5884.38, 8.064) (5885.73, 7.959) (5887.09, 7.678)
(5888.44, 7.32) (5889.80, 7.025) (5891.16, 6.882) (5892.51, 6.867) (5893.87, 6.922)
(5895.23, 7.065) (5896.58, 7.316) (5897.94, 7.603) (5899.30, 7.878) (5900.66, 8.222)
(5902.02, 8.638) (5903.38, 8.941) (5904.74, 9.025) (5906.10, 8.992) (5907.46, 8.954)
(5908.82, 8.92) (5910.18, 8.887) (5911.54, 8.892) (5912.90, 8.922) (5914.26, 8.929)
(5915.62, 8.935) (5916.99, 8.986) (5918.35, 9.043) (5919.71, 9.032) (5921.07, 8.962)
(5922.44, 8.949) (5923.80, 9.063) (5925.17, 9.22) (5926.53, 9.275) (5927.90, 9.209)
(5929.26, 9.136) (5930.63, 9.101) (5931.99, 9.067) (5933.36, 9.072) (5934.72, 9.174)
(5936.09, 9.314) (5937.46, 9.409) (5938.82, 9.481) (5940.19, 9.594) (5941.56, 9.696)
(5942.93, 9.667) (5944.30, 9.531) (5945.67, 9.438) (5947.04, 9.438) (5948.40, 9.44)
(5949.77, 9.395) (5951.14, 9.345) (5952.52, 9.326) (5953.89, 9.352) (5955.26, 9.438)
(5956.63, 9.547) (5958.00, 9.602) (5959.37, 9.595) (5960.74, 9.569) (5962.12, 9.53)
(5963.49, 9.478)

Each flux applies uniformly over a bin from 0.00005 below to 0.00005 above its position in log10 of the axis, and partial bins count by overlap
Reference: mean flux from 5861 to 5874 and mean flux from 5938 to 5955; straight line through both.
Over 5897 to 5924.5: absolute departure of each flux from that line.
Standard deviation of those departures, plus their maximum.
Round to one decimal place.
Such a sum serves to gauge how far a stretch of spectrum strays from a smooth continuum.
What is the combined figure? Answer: 2.4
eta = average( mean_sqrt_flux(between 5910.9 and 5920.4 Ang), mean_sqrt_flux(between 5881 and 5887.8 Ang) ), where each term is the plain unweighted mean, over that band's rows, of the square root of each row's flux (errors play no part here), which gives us 2.91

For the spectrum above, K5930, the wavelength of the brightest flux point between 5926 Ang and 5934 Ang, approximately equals 5926.53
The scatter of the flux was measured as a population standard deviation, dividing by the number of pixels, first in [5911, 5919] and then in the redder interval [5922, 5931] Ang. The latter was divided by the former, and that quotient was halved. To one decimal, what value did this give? 1.0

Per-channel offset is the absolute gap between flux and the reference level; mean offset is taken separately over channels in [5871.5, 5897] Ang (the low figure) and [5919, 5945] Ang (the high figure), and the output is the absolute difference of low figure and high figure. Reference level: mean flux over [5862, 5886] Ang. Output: 1.0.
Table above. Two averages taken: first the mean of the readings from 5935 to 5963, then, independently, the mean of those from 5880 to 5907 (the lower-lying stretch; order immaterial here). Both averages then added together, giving 17.3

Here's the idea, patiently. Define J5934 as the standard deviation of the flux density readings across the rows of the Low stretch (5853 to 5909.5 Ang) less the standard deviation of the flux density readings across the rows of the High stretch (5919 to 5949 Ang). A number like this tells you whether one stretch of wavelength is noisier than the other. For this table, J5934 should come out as 0.71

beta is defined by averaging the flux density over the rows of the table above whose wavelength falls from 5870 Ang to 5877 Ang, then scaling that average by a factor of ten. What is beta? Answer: 96.0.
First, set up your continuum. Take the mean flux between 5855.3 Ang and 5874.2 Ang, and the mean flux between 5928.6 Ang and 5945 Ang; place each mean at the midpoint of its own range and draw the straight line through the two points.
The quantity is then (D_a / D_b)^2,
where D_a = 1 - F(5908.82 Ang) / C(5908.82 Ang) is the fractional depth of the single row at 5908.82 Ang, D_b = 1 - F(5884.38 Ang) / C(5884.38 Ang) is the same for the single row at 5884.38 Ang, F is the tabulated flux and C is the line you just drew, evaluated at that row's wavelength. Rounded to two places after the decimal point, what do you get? 0.12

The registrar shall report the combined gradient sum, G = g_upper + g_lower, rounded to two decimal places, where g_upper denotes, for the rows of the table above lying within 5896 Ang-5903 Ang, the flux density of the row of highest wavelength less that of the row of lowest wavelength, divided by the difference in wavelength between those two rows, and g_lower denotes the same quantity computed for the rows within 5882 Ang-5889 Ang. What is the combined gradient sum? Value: 0.11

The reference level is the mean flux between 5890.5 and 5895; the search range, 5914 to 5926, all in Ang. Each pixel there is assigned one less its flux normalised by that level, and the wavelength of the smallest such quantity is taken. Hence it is 5925.17 Ang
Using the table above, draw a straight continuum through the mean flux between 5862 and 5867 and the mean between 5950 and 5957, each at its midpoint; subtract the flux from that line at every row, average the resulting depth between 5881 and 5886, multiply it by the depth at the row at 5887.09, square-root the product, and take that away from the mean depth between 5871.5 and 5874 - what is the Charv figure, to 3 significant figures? -1.77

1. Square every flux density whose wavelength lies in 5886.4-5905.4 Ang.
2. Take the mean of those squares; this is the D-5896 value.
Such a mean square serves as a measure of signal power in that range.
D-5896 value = 59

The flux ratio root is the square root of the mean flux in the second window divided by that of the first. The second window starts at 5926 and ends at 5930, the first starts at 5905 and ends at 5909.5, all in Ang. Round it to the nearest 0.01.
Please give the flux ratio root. 1.01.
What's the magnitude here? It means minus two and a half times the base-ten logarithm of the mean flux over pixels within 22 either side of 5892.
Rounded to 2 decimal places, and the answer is -2.31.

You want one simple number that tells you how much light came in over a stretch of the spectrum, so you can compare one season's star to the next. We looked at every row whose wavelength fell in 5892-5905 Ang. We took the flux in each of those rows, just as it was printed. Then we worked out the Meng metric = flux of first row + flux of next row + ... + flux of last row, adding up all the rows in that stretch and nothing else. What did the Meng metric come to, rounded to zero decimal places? 78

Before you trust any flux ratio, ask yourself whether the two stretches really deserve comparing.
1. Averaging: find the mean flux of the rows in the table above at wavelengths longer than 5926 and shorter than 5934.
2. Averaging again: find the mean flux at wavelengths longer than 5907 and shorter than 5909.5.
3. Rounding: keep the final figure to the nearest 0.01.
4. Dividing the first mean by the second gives 1.02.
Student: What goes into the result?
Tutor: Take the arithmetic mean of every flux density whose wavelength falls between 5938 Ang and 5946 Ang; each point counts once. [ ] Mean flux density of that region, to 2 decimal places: 9.57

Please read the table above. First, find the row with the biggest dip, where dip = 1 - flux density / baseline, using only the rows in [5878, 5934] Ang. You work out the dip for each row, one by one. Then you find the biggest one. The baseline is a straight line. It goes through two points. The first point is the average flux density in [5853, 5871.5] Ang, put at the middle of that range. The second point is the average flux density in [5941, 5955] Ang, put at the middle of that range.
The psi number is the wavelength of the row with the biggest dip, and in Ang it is 5892.51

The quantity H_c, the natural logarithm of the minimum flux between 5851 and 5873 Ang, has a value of 2.22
